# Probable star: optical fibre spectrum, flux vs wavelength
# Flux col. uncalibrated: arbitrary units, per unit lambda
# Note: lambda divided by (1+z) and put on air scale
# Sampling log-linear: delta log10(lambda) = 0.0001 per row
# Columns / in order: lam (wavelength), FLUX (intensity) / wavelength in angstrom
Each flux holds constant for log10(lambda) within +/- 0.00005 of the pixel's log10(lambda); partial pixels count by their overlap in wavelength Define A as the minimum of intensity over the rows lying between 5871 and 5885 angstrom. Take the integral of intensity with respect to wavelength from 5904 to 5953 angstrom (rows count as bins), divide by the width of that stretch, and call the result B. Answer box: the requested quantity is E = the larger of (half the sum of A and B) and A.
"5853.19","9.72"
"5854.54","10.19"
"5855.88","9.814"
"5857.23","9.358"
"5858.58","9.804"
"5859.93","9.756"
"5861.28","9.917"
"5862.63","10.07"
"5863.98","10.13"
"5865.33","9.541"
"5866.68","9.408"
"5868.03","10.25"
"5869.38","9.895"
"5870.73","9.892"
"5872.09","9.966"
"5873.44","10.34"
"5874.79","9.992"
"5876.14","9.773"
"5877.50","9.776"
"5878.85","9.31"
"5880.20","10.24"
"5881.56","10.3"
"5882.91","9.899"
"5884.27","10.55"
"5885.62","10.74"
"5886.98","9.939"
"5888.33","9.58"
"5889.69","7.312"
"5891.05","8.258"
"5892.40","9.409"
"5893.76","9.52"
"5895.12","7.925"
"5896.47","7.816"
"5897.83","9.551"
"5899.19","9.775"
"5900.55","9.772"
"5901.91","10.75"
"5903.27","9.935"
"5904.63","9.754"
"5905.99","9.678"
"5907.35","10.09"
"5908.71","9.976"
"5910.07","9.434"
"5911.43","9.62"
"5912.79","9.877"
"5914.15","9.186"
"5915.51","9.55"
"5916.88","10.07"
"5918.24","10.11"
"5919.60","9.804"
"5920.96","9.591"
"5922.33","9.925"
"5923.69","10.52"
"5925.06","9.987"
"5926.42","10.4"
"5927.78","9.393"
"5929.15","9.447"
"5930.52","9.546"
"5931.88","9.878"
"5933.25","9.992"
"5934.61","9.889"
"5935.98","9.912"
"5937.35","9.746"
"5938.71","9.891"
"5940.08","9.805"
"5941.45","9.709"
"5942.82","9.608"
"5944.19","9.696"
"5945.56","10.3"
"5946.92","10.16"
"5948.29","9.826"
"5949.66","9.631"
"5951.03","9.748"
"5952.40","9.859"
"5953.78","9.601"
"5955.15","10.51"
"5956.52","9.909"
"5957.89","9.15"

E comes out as 9.57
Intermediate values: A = 9.31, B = 9.82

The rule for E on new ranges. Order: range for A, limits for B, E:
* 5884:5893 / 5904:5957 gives 8.57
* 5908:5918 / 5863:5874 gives 9.56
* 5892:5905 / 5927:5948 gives 8.81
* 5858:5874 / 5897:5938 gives 9.62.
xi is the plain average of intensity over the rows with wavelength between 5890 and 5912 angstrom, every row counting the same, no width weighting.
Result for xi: 9.45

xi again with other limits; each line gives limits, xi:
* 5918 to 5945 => 9.84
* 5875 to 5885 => 9.98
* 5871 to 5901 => 9.53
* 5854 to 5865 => 9.88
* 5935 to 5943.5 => 9.78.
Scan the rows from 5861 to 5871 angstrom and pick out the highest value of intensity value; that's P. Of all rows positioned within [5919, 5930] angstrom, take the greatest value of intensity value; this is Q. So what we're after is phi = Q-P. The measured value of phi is 0.3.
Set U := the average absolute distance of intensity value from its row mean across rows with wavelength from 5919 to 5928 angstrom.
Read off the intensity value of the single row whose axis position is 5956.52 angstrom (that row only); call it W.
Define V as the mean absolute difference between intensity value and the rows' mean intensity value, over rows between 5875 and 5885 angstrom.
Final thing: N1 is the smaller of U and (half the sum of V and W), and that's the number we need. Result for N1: 0.31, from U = 0.306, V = 0.330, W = 9.909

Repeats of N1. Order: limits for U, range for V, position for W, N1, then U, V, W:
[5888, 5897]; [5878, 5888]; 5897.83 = 0.82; 0.821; 0.363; 9.551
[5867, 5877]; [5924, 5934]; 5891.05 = 0.16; 0.160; 0.295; 8.258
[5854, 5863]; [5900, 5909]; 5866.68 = 0.18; 0.184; 0.244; 9.408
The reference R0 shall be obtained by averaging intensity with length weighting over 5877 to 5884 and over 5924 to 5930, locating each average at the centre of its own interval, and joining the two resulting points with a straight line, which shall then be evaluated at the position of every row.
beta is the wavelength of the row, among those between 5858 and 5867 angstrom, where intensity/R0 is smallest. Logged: 5866.68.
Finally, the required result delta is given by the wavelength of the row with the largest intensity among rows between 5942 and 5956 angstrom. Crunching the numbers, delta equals 5955.15 angstrom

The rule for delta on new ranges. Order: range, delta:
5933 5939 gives 5933.25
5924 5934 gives 5926.42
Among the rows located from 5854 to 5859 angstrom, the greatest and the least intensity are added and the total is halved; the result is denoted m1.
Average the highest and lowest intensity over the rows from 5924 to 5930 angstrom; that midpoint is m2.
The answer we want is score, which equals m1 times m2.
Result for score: 97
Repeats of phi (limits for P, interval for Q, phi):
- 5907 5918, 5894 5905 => 0.7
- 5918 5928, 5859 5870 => -0.3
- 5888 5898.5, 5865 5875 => 0.8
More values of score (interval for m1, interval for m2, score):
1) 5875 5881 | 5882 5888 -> 101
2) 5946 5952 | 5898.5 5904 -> 102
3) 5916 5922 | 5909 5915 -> 94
